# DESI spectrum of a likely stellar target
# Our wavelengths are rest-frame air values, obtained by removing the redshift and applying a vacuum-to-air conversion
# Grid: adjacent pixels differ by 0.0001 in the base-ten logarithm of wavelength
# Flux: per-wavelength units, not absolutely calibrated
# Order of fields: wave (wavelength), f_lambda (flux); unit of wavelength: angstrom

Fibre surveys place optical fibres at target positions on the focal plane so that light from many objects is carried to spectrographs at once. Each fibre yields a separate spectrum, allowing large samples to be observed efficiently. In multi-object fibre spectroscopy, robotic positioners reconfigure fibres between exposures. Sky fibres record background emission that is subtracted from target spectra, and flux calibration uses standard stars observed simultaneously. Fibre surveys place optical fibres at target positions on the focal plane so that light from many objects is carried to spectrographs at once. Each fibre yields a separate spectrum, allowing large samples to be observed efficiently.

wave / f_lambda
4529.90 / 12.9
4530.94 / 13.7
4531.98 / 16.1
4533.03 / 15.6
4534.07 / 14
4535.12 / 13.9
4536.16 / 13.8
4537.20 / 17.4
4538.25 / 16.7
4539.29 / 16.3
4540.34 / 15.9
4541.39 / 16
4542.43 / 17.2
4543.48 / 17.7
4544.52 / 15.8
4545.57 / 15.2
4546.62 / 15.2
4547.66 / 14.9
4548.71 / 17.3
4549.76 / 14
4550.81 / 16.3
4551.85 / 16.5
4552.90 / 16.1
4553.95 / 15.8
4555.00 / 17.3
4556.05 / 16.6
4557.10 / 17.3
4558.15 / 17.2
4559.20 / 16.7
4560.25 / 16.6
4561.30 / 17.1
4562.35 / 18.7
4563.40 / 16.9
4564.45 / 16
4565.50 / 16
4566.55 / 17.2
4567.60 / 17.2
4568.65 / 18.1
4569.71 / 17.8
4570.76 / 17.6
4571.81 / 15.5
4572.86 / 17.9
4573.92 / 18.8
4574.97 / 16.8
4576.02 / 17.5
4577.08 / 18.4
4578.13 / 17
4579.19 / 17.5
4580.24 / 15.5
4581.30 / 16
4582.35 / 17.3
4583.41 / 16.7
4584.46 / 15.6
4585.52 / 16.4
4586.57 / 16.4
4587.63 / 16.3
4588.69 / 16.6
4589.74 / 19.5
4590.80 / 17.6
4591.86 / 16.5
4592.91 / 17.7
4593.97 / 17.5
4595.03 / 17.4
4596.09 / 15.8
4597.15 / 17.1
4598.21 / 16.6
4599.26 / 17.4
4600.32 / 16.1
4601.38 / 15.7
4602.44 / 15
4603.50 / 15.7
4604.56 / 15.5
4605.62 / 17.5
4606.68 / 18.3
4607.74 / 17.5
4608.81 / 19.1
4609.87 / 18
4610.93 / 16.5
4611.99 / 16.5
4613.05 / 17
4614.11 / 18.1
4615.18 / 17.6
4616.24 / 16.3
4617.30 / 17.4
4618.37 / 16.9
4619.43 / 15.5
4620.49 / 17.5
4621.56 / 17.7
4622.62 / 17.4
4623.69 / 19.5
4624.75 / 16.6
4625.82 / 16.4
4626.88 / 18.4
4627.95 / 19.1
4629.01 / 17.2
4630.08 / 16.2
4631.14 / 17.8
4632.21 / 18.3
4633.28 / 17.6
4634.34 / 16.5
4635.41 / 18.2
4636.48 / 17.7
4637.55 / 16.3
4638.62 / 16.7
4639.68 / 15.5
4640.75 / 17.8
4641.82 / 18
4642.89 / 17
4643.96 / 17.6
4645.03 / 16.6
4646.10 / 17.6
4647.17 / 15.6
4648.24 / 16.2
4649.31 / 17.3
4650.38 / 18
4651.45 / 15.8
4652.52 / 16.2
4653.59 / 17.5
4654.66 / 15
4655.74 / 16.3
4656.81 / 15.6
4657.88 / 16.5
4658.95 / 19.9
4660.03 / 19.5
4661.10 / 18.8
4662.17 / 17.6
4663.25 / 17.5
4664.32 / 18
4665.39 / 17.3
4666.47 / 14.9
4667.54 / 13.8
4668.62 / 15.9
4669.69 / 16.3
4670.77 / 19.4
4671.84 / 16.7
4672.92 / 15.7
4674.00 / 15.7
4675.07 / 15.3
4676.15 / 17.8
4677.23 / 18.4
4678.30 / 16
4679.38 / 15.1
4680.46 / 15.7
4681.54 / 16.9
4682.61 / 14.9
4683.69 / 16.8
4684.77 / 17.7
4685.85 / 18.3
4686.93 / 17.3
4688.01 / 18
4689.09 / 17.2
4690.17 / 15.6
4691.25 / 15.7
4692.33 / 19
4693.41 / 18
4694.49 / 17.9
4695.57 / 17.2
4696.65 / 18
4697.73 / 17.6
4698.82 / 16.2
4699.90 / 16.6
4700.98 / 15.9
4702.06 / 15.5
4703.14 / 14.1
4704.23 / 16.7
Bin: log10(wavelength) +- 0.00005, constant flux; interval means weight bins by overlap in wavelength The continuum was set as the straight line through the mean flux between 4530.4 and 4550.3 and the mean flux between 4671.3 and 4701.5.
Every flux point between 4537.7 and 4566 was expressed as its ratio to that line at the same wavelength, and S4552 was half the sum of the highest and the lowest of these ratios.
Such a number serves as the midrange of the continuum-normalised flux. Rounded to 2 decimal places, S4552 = 1.04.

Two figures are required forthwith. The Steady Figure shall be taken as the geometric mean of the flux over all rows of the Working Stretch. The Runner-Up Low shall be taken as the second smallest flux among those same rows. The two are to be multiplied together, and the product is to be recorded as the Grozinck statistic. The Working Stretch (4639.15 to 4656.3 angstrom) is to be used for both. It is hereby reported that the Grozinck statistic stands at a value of 259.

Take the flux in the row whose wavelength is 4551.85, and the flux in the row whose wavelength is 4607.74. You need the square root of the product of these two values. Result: 17.0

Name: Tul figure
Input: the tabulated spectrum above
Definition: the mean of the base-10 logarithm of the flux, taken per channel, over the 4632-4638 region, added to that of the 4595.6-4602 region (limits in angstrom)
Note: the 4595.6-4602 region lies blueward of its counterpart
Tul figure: 2.46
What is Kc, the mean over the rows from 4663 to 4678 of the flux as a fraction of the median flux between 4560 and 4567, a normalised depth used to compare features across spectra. 0.98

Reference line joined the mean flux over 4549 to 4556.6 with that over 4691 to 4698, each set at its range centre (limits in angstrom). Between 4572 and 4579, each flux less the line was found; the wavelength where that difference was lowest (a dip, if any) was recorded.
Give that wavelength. 4574.97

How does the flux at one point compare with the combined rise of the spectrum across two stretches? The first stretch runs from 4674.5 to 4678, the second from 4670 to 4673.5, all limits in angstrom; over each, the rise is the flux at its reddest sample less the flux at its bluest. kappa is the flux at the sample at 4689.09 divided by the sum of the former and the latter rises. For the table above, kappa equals -29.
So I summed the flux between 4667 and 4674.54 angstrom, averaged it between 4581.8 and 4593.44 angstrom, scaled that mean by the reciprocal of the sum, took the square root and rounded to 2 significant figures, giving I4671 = 0.39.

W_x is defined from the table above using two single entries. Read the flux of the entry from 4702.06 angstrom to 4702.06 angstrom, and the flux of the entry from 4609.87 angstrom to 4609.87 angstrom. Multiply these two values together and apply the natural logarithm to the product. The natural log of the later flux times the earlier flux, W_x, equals 5.63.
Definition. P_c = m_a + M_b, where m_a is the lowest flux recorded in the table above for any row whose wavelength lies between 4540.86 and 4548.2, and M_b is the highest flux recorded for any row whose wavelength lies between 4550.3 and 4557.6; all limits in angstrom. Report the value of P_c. 32.2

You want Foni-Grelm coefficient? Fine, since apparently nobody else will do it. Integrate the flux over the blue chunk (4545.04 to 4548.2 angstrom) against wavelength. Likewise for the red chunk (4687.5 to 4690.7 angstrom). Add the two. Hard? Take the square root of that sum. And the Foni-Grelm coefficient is 10.1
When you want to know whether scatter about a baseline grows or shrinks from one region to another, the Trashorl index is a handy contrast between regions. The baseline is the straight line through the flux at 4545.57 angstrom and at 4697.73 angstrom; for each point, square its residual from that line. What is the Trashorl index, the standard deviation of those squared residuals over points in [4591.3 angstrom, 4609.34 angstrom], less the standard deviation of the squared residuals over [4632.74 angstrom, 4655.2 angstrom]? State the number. 1.2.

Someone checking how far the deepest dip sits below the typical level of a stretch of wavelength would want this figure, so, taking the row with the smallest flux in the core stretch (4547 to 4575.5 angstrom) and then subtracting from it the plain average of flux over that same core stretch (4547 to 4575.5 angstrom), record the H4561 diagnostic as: -2.82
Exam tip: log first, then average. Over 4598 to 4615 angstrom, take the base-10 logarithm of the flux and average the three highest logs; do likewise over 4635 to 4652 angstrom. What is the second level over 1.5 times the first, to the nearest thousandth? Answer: 0.661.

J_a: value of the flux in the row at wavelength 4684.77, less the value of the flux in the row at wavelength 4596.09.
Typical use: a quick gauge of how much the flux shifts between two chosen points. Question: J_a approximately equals 1.9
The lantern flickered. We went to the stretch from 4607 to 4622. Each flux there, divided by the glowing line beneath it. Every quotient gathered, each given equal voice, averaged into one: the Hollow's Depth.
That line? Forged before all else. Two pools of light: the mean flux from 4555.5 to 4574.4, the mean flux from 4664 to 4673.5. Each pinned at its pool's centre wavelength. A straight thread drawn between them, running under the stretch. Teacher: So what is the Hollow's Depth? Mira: 1.03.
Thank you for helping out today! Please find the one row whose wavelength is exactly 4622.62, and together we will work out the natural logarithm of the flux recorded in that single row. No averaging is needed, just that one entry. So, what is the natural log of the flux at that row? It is 2.86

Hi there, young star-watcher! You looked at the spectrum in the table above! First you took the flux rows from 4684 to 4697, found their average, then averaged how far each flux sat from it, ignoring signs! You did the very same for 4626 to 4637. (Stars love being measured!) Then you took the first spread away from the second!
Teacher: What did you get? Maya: -0.1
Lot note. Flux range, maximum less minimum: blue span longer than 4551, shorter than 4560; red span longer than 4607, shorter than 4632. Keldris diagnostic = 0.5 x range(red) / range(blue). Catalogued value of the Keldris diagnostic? 1.3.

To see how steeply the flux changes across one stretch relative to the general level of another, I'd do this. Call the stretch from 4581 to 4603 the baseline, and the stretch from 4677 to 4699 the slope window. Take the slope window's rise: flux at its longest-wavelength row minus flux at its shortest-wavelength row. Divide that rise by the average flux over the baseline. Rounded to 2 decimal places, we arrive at -0.13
